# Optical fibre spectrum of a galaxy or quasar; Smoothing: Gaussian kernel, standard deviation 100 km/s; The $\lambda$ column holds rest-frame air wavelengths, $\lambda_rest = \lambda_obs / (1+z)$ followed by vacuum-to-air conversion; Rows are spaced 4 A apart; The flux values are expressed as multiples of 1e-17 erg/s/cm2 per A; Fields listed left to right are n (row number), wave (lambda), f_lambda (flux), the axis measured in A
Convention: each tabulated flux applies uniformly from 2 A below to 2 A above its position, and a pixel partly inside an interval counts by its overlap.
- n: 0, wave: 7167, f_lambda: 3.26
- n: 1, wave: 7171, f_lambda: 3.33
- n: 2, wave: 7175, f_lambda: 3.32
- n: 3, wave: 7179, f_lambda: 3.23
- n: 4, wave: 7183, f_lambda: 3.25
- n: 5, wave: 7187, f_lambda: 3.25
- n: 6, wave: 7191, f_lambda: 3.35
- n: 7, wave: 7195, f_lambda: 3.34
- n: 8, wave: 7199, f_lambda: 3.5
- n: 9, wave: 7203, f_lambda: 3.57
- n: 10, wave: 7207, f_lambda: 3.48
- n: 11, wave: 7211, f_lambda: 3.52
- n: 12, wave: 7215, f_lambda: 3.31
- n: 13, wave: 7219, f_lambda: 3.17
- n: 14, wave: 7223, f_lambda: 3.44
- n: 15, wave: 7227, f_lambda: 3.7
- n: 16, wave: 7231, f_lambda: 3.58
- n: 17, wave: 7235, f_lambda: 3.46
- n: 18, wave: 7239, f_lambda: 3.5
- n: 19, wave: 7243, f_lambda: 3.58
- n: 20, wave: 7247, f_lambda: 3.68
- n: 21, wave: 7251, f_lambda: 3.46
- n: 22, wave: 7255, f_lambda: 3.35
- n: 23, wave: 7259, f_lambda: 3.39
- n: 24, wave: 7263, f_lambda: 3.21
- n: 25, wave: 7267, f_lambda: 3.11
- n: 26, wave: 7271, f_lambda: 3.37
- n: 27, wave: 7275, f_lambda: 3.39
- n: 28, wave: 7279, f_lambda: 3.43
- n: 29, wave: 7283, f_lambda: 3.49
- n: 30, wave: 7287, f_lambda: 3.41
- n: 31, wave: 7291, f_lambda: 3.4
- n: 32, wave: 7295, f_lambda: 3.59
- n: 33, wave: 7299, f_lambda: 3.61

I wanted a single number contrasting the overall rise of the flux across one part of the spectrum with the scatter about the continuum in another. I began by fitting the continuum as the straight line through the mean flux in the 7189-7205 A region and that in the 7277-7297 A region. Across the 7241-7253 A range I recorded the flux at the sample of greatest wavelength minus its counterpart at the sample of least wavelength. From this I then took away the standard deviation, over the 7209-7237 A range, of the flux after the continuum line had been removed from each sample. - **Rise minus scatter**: -0.28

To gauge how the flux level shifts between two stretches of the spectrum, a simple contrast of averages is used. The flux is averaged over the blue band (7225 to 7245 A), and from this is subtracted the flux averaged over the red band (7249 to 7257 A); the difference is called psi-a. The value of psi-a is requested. 0.16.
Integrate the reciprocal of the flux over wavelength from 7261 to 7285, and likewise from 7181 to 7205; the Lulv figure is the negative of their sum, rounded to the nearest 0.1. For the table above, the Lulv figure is -14.3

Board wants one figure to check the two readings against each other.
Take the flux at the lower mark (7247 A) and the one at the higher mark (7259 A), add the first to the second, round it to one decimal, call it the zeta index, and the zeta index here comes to 7.1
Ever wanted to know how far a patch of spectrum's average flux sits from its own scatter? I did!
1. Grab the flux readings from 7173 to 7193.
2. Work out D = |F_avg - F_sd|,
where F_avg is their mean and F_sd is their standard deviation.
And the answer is 3.23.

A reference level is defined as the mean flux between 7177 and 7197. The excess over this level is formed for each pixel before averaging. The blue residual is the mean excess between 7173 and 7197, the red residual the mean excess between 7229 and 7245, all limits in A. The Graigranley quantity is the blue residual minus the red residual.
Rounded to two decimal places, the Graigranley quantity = -0.24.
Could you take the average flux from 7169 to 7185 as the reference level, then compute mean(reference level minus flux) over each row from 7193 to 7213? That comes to -0.20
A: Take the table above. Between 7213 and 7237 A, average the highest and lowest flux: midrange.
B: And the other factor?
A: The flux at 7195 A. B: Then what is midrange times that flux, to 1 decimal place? 11.5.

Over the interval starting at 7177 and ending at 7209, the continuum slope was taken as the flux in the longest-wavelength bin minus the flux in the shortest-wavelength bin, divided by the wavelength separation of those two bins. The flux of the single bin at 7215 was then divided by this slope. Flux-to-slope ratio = 371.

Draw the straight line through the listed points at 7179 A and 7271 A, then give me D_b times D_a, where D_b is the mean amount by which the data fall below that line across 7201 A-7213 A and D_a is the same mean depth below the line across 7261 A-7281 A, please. -0.017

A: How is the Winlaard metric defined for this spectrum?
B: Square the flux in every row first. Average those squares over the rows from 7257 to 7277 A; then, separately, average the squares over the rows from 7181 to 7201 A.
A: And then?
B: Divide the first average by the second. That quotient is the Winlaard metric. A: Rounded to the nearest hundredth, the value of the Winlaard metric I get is 0.97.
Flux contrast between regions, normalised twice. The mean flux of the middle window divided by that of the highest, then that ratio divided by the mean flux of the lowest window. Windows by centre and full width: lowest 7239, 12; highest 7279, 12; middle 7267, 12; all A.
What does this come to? 0.268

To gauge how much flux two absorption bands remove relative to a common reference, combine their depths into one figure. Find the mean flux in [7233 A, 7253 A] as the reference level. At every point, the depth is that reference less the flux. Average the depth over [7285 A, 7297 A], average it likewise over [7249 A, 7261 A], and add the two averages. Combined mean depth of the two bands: 0.21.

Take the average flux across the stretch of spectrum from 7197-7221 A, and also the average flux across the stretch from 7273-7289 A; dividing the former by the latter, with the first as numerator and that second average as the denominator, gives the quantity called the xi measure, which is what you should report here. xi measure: 1.00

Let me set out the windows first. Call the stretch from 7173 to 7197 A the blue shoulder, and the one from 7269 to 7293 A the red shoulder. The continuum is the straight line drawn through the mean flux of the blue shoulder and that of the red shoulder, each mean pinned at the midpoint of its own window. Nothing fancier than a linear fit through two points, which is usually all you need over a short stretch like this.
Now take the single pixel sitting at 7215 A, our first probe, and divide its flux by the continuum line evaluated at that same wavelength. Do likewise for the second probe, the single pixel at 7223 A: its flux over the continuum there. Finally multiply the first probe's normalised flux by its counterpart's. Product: 1.02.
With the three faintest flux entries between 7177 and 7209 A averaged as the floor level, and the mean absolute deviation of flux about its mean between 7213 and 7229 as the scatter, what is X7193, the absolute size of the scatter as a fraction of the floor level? 0.0509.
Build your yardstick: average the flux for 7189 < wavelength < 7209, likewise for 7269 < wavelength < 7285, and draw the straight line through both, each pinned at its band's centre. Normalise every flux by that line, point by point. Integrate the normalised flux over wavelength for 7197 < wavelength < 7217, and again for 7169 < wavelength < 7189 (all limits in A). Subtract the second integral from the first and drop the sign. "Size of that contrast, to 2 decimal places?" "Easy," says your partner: 1.22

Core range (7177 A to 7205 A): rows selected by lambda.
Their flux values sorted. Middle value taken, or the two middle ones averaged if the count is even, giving 3.34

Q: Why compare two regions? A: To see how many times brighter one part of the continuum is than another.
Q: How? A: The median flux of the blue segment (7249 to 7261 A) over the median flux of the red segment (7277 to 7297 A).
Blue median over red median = 0.99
